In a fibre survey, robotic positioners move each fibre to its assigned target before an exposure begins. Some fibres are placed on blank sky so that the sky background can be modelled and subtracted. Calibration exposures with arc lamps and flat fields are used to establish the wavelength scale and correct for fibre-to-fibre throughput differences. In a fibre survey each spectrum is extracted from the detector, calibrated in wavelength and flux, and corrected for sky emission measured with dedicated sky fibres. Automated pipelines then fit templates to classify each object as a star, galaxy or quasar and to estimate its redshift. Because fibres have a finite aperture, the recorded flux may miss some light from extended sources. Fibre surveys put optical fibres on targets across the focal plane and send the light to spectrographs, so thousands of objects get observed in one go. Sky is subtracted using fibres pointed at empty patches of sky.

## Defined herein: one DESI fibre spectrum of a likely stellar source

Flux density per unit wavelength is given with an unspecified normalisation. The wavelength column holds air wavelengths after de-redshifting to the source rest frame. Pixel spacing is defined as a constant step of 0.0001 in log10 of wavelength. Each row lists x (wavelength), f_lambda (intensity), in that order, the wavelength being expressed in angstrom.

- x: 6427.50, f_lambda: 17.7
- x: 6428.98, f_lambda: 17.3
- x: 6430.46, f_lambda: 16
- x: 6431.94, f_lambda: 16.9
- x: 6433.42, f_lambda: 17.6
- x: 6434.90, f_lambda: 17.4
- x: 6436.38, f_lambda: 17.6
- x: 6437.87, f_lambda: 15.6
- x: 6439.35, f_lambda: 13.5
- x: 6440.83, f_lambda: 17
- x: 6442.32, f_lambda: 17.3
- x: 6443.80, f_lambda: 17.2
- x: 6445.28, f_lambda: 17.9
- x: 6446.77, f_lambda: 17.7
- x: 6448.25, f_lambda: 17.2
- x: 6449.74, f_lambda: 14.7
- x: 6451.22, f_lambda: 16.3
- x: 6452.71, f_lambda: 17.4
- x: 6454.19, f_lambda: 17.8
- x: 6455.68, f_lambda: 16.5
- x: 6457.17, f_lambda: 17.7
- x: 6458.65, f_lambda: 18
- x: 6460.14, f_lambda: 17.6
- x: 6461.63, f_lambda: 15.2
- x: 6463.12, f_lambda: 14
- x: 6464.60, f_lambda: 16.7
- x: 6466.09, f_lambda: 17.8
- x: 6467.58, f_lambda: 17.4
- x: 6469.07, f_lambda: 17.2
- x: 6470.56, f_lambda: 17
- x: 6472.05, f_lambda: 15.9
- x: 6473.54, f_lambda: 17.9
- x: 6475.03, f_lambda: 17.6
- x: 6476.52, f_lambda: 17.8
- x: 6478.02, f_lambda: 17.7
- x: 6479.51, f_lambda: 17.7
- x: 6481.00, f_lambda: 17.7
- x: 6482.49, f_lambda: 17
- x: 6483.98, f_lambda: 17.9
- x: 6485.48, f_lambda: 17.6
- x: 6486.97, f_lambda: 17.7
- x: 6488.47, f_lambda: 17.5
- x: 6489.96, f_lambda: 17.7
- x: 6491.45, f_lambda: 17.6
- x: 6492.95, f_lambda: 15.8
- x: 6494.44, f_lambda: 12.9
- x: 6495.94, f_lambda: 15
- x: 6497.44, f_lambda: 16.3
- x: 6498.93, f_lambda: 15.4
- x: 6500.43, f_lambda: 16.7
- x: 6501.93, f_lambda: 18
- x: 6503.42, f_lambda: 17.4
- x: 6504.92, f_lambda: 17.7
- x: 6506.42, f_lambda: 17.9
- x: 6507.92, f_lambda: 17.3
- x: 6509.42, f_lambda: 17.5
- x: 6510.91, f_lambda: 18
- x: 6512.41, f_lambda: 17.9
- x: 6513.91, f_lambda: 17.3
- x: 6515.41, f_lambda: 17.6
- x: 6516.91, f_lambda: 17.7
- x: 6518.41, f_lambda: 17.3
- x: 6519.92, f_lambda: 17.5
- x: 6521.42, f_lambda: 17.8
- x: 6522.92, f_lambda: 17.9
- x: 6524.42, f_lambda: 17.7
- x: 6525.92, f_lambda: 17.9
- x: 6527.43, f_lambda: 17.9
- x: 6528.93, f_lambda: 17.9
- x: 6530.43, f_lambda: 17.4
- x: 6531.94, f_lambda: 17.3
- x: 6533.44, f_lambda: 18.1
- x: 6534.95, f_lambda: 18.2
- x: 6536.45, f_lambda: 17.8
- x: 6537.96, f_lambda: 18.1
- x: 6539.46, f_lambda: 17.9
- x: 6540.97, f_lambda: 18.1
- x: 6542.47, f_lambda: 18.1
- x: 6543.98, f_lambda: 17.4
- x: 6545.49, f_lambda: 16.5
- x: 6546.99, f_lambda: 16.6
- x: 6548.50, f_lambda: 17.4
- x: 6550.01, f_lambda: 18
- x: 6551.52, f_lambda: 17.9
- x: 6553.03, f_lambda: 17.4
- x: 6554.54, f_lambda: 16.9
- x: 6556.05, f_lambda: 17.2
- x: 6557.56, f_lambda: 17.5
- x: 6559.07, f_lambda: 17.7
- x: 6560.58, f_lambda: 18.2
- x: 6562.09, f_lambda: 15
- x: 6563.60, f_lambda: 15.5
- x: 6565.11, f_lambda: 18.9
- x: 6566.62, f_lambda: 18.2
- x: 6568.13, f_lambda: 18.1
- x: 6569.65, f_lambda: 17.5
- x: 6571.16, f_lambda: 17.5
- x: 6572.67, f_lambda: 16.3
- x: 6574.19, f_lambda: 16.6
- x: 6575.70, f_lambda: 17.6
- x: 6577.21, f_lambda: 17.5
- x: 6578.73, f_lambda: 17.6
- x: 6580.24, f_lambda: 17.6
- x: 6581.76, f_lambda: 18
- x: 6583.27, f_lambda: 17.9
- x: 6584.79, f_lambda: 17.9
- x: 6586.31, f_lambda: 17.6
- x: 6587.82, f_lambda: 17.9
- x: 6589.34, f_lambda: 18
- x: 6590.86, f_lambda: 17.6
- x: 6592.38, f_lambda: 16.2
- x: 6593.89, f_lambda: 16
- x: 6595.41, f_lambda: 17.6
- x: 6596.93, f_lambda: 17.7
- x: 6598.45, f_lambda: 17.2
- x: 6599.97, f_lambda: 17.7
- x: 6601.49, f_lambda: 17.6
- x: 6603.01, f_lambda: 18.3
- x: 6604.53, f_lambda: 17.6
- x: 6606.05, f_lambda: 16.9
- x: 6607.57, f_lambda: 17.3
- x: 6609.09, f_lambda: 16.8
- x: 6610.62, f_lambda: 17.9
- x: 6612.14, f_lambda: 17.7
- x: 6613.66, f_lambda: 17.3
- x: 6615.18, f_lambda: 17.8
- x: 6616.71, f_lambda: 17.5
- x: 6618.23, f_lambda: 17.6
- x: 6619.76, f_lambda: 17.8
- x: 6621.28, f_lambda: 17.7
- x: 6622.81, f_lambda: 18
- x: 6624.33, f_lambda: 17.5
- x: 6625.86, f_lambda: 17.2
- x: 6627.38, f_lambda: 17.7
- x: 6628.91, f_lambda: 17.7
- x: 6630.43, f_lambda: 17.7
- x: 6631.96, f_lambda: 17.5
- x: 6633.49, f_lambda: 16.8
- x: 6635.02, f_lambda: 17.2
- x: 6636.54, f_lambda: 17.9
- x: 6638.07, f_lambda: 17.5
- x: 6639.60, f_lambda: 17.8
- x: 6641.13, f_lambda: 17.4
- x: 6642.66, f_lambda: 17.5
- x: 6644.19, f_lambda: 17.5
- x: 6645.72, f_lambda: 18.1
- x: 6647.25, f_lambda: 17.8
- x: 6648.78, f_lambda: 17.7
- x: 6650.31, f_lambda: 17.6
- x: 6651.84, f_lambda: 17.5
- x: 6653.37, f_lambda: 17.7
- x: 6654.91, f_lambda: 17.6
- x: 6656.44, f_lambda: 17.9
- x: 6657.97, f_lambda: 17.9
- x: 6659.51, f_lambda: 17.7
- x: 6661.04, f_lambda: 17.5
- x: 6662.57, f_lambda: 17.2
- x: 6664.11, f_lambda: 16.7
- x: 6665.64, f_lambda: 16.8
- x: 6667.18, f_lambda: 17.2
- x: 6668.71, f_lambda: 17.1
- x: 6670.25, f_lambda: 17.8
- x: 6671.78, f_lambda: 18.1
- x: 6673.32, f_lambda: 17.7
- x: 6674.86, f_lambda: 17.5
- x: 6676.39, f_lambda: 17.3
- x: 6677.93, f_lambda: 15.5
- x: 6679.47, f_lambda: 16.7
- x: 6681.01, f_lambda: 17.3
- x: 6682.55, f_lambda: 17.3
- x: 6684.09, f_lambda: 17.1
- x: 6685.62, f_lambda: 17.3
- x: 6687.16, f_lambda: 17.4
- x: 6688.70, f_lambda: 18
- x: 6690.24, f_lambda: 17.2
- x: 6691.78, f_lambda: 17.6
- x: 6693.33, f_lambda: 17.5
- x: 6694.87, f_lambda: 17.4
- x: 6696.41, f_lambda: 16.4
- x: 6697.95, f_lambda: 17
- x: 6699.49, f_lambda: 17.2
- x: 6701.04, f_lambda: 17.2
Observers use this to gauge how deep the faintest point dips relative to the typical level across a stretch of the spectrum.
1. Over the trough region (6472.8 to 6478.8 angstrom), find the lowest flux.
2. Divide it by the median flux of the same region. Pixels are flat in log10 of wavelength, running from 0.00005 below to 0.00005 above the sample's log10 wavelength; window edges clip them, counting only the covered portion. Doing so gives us 0.99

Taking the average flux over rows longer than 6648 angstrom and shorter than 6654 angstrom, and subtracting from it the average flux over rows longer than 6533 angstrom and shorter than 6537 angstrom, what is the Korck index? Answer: -0.4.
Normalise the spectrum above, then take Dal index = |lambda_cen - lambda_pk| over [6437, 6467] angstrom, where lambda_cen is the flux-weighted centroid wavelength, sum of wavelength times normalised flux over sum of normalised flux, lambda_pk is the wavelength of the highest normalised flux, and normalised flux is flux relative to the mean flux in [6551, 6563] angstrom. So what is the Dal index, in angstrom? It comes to 6.6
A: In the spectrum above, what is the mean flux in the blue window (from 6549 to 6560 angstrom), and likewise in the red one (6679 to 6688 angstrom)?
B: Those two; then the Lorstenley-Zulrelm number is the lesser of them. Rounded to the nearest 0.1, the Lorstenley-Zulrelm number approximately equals 17.2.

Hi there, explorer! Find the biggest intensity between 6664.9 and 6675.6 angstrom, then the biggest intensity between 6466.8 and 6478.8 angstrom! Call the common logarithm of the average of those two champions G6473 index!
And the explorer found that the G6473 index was 1.26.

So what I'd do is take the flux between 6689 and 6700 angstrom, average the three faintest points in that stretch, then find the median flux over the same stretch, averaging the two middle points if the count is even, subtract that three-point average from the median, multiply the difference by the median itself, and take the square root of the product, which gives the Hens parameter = 2.4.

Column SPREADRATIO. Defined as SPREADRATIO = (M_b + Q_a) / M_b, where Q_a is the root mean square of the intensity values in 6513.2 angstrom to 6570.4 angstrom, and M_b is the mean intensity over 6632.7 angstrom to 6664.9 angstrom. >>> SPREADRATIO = 2.00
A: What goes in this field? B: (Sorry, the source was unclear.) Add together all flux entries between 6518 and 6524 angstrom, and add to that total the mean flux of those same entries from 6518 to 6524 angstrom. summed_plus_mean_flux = 88.1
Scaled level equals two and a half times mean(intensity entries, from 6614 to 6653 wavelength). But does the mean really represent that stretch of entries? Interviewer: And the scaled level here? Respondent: 44.00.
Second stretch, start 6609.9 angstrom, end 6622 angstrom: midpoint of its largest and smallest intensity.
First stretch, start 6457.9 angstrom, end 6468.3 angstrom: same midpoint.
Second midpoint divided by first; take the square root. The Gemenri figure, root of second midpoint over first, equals 1.05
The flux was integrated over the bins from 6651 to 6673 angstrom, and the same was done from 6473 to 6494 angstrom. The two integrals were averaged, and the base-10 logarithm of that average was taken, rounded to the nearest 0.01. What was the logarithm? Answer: 2.57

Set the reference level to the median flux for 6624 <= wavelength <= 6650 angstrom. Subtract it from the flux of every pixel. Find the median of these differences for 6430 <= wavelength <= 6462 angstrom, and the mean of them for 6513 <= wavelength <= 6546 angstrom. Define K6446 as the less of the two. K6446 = -0.25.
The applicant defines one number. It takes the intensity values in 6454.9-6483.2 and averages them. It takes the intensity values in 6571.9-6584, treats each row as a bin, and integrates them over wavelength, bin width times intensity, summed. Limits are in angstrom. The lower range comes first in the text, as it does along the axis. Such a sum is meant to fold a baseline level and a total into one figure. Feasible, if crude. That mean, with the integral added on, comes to 228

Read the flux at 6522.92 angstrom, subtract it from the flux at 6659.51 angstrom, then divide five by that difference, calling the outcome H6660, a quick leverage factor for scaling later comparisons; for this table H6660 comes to -25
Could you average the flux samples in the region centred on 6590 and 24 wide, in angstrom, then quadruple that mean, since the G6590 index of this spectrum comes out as 70.0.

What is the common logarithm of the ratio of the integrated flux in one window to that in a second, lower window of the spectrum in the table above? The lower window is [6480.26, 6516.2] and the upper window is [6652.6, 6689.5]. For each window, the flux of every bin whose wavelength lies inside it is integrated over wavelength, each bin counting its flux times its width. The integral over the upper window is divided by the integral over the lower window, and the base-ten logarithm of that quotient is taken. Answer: 0.019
